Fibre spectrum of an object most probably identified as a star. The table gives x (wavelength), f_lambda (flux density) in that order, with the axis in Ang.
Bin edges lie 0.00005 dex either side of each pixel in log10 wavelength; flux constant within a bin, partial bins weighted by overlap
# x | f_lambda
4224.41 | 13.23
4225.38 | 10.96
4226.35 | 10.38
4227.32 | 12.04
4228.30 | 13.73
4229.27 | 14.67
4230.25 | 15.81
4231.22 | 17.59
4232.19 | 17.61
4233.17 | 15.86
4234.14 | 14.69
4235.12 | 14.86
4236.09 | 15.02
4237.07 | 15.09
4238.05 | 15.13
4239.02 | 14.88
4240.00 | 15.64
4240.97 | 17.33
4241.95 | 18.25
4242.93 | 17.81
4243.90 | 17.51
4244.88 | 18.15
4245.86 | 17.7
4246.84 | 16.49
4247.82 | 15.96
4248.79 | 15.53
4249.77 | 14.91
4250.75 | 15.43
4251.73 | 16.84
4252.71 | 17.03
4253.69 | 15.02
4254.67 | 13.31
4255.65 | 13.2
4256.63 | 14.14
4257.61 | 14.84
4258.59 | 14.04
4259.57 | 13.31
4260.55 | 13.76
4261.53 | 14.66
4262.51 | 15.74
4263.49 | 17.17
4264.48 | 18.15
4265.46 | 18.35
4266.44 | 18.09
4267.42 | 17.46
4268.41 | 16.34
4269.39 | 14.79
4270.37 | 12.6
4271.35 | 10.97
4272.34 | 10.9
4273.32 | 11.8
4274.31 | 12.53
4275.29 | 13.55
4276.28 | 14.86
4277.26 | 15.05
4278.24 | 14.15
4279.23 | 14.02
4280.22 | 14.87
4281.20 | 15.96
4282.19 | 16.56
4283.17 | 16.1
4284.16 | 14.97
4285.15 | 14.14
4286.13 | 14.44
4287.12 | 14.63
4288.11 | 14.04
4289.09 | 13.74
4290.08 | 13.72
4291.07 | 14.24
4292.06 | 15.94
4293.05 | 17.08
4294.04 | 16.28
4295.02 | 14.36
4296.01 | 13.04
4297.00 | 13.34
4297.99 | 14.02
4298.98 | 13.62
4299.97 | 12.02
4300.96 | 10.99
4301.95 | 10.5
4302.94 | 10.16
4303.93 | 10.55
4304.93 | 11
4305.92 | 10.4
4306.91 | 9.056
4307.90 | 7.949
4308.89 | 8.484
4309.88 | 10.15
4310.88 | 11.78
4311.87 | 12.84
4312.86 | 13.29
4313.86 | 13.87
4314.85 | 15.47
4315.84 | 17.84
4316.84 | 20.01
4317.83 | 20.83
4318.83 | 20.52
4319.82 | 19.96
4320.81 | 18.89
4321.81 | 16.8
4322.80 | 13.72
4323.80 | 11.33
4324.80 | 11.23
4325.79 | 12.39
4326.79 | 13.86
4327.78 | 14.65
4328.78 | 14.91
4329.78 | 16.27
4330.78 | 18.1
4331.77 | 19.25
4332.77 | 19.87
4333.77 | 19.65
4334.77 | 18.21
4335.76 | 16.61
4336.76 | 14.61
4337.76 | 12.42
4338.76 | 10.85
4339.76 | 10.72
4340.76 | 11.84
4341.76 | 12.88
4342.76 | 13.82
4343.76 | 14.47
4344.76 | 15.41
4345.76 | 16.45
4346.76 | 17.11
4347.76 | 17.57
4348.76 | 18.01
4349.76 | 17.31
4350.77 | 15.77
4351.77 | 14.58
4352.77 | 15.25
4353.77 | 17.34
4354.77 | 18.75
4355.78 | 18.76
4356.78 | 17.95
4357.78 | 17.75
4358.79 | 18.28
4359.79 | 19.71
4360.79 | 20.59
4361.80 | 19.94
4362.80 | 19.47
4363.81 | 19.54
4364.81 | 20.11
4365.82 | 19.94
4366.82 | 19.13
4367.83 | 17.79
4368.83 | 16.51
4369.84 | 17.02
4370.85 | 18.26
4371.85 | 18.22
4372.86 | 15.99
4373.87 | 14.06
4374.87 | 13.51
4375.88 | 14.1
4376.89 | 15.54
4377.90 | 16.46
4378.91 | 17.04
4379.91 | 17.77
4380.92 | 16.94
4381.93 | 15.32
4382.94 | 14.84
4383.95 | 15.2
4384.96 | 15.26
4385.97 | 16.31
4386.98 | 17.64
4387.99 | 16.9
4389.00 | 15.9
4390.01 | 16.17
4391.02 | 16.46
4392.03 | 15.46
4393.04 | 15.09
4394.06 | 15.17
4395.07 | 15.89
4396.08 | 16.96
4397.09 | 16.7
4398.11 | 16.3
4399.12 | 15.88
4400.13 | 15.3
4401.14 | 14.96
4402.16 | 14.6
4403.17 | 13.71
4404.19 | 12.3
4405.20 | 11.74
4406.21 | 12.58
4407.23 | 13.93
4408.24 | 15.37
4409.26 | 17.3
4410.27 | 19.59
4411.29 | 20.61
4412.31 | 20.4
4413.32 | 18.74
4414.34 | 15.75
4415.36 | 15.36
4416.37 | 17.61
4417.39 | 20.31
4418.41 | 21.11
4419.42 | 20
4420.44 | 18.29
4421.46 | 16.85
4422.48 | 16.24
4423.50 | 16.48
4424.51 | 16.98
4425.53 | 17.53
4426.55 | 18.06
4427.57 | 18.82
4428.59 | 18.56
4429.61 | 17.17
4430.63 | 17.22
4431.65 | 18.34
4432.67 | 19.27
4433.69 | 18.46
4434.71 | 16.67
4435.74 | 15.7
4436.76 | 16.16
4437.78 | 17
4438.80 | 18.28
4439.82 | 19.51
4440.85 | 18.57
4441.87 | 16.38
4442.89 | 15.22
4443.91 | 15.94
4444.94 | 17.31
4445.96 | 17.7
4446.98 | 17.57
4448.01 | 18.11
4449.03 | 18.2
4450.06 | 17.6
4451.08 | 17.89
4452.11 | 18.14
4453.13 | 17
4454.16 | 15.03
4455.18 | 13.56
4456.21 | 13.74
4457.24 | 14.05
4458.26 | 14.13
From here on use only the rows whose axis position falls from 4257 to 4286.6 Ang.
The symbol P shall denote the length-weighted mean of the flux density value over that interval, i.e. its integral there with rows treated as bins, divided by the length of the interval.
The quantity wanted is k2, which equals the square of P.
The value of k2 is 219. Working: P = 14.8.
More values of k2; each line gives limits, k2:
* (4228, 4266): 249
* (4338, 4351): 216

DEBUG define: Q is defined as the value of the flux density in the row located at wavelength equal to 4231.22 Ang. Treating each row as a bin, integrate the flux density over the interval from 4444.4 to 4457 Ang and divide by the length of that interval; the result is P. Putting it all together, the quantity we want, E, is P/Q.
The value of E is 0.95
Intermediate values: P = 16.7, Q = 17.59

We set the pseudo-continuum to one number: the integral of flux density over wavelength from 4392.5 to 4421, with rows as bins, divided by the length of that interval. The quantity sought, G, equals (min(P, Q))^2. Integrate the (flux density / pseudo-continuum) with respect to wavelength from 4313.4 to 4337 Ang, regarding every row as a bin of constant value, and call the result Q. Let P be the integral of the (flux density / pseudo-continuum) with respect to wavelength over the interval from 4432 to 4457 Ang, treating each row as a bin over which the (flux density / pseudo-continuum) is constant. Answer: 568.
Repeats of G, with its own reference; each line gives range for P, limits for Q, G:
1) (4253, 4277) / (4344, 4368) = 451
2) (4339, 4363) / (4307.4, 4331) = 446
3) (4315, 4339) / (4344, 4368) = 571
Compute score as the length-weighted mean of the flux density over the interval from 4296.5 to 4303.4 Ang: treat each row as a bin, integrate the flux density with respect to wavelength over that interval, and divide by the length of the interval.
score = 12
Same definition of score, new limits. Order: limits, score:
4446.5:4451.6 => 18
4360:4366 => 20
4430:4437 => 17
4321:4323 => 16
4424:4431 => 18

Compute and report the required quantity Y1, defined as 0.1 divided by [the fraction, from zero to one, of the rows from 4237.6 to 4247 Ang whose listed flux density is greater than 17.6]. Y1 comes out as 0.25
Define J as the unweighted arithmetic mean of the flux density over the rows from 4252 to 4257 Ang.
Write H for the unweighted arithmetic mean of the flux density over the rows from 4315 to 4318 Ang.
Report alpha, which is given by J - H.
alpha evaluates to -5.0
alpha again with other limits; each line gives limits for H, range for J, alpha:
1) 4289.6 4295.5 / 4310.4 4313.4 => -2.6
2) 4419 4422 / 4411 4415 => 0.5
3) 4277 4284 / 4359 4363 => 4.7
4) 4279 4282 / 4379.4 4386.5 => 1.0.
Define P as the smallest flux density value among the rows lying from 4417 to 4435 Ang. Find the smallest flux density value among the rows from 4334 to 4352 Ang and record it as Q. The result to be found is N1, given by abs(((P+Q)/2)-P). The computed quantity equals 2.8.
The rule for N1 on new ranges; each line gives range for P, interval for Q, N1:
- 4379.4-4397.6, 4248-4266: 0.8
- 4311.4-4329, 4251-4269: 1.0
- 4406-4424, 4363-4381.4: 0.5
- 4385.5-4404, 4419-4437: 1.0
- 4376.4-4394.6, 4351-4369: 0.1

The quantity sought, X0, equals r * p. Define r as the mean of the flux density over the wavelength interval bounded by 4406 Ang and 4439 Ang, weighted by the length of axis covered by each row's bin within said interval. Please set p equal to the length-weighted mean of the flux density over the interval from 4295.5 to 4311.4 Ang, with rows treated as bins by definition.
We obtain 195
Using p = 11.1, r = 17.6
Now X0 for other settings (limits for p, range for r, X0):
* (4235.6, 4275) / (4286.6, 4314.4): 193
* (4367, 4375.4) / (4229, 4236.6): 261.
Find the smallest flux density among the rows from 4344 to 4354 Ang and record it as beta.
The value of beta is 14.58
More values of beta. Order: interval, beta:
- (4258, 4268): 13.31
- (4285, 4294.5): 13.72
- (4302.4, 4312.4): 7.949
